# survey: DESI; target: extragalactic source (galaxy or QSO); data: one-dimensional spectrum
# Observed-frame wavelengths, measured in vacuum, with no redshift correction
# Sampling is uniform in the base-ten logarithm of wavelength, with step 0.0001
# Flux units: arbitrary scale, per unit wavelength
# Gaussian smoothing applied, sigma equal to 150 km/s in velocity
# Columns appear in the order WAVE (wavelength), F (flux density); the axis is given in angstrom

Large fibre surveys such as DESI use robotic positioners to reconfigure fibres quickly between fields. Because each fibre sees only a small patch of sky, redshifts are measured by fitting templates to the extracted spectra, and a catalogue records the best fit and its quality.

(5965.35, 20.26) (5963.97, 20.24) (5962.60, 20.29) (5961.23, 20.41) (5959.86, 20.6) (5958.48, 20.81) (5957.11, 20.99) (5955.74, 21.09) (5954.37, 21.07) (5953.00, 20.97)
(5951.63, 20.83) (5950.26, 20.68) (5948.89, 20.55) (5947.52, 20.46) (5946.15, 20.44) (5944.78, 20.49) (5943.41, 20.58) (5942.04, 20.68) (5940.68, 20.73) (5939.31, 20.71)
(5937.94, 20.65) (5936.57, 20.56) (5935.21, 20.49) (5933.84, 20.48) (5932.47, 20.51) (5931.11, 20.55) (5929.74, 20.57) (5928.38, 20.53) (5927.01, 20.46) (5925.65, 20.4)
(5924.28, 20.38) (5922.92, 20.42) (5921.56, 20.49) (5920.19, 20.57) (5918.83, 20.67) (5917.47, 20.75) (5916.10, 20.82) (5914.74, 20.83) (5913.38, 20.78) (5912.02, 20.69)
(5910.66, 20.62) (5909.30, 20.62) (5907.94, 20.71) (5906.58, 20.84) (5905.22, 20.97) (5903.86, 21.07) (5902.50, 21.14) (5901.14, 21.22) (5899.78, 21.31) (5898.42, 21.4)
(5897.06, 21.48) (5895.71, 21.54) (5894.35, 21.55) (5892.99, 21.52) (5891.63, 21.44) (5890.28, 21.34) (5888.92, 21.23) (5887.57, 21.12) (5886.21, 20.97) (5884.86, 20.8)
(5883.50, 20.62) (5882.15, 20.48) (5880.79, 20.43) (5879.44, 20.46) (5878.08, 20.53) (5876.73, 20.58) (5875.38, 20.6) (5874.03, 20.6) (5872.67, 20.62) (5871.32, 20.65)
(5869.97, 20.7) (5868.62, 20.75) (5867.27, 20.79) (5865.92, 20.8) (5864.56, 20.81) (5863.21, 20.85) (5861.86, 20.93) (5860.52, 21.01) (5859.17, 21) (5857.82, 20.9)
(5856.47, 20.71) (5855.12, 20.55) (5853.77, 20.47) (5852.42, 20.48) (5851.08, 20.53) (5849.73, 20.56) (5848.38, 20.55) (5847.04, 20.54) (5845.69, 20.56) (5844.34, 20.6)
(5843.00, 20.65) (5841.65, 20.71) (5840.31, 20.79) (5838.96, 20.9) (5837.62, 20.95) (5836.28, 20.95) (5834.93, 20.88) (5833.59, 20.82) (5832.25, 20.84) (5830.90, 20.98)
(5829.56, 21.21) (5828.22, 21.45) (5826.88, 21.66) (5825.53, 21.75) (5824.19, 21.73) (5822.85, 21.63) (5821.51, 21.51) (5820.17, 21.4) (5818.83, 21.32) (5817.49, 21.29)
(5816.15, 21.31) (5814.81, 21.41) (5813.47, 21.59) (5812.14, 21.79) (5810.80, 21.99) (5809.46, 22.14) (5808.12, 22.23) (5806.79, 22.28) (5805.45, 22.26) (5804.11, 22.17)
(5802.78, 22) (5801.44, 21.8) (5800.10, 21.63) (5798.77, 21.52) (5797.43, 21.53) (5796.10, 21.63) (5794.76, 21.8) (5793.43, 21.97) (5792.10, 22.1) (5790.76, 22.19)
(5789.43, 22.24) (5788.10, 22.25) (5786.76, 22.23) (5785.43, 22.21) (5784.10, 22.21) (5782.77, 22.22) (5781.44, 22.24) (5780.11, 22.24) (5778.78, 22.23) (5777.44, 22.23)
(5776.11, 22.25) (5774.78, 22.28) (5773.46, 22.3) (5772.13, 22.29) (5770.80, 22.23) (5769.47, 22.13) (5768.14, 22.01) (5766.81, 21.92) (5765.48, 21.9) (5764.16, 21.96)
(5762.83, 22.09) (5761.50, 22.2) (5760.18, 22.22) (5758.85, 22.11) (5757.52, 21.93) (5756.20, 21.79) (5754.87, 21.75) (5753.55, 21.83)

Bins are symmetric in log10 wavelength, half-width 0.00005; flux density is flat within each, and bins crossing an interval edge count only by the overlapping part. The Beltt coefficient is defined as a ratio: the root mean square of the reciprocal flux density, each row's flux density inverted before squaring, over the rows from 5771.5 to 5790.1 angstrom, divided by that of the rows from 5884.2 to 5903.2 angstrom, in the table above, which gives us 0.96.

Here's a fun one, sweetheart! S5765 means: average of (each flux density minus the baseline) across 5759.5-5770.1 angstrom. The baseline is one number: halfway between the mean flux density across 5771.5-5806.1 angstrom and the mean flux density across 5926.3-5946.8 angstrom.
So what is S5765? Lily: 0.7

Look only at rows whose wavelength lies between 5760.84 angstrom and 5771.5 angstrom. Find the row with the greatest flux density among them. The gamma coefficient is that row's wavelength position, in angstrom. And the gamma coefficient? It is 5770.80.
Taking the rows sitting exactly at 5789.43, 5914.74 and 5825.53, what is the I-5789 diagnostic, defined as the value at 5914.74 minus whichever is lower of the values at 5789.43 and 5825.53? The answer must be -0.9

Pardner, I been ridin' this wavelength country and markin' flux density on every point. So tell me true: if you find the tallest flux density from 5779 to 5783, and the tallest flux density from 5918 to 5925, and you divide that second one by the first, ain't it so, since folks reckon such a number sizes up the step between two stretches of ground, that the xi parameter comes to 0.93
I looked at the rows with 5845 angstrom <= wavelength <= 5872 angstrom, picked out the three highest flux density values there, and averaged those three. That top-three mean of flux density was 20.98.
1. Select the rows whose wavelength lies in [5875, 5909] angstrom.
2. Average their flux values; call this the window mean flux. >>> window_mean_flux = 21.0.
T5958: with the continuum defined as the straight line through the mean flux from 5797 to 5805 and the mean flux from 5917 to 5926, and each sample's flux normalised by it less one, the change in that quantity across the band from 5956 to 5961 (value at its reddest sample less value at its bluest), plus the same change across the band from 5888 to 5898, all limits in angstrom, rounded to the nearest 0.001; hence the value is -0.002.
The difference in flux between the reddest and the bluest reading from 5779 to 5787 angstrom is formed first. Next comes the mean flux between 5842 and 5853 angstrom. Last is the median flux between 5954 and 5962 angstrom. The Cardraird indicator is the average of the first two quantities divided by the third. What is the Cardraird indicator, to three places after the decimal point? 0.492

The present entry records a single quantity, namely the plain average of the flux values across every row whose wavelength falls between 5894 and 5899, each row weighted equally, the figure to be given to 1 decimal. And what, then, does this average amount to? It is 21.5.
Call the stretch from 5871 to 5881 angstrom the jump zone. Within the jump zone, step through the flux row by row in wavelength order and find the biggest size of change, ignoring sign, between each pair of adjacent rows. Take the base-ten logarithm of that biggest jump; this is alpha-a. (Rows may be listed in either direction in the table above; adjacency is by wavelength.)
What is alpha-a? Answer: -1.15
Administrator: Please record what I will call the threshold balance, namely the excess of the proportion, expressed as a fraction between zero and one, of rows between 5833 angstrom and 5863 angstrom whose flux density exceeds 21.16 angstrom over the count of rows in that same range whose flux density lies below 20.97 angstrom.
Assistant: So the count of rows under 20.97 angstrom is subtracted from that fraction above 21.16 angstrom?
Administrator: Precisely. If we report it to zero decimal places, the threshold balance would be -20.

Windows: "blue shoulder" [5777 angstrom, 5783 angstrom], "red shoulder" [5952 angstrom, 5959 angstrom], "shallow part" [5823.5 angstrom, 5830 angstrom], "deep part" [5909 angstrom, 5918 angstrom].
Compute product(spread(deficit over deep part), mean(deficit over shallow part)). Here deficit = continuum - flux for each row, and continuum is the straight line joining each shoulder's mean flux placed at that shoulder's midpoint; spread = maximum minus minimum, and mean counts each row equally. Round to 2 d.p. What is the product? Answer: 0.08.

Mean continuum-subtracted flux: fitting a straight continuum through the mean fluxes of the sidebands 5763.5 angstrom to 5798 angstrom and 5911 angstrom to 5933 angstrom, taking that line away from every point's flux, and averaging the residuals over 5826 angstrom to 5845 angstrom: -0.56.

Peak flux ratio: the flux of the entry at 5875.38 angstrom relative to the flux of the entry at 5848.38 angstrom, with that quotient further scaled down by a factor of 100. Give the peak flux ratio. 0.0100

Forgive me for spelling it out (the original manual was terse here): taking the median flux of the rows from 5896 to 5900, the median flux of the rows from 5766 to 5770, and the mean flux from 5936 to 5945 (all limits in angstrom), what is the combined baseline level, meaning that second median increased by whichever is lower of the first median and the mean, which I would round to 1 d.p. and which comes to 42.6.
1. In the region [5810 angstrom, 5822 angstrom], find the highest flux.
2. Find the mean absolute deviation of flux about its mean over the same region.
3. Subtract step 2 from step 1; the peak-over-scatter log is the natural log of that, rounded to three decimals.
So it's 3.082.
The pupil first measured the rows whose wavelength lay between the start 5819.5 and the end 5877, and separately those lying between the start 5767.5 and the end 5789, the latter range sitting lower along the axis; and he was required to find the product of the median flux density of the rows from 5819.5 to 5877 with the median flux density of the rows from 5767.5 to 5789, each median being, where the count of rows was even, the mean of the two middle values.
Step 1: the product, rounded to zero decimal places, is 462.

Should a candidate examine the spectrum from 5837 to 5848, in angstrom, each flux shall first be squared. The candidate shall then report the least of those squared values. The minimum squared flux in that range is 422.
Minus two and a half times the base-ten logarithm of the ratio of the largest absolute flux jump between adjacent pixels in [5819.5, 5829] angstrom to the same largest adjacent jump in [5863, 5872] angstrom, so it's -1.6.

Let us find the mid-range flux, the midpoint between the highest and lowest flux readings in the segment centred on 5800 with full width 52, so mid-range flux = 21.8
